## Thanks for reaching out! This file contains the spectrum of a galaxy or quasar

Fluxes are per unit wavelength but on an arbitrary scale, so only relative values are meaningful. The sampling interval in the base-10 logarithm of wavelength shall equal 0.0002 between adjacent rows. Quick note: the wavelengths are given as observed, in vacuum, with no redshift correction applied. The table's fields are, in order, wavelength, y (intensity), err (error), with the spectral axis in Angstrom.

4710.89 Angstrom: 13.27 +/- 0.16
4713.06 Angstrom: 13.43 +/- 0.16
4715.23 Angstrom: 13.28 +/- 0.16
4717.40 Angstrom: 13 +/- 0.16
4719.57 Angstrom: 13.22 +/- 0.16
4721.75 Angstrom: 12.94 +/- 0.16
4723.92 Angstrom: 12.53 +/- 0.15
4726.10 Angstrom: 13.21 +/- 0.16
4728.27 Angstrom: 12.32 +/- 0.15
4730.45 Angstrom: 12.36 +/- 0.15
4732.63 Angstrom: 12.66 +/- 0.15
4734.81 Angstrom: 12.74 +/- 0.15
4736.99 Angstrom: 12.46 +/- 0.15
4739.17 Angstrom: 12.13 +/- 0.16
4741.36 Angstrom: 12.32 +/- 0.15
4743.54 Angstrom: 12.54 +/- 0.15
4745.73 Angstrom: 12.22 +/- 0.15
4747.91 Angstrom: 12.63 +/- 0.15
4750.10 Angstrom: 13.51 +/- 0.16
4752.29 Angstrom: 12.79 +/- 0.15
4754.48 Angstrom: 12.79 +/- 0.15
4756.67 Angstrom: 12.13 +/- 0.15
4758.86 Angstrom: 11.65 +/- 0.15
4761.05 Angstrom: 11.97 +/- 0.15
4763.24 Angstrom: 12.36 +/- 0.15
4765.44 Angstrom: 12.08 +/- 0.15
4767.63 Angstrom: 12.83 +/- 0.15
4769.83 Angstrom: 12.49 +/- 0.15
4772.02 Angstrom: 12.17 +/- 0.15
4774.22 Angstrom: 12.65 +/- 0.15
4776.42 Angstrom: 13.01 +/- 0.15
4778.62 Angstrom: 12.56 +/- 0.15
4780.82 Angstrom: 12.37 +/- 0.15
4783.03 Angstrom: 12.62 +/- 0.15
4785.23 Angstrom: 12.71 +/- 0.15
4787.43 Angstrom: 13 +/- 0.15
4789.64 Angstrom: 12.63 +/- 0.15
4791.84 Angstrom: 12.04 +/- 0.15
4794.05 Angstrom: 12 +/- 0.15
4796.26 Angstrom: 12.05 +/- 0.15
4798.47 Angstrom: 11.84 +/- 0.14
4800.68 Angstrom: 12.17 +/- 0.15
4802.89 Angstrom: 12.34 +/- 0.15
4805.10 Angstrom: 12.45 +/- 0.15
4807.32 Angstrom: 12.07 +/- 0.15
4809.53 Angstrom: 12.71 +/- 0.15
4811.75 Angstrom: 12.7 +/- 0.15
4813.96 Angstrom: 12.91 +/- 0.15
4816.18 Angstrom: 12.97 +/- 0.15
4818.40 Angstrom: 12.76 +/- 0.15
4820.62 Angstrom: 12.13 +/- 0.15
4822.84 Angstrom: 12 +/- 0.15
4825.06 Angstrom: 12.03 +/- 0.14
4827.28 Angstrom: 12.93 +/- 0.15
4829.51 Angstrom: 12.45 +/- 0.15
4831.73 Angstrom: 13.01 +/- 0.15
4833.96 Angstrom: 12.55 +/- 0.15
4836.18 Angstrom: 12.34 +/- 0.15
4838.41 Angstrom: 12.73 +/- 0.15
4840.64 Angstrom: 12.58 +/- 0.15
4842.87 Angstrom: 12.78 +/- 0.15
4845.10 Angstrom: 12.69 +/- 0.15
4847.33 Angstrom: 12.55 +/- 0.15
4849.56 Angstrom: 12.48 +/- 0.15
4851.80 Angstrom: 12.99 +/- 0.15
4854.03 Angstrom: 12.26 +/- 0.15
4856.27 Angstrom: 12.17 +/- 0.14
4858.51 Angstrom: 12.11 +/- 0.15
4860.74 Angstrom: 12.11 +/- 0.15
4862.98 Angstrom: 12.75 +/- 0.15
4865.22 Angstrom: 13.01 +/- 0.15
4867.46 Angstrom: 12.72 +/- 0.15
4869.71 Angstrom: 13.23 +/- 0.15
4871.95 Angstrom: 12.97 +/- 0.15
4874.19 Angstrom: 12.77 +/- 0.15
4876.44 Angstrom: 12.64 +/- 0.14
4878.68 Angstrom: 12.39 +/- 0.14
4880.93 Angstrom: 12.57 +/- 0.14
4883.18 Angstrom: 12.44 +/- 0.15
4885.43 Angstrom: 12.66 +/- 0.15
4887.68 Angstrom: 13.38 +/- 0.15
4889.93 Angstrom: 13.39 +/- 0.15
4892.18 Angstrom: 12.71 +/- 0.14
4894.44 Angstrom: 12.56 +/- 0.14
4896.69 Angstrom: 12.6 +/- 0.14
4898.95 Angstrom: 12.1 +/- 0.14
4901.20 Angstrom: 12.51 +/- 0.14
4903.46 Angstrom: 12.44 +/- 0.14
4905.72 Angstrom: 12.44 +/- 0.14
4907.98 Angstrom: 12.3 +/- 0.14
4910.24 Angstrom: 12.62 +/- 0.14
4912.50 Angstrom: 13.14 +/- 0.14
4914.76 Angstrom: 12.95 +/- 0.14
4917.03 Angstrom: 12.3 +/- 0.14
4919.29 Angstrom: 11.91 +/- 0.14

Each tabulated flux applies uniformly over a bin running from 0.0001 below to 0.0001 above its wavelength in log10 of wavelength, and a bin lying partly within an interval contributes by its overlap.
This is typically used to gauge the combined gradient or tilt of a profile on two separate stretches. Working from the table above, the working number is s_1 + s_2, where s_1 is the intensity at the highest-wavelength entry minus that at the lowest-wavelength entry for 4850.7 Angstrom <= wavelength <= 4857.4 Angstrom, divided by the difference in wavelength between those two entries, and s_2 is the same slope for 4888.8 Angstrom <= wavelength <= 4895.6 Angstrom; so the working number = -0.37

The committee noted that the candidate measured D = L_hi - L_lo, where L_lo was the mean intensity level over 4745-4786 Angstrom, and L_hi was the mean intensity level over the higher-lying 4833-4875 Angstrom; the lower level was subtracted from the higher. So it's 0.12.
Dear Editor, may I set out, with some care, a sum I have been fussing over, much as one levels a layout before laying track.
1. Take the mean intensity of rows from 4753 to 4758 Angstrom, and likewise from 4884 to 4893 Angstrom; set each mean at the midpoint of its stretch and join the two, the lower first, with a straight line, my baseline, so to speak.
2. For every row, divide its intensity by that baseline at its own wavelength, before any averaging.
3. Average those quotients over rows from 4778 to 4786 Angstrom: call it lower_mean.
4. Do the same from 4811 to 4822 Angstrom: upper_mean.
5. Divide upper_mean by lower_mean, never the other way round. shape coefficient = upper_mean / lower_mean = 1.00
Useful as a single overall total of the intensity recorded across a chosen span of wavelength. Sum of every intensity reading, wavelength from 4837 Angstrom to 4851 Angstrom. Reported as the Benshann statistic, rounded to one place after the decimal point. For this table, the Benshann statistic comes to 75.8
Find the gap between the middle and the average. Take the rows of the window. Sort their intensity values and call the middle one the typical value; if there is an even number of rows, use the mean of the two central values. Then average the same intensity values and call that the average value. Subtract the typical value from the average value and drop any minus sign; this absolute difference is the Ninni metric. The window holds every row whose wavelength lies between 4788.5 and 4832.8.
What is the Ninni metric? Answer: 0.014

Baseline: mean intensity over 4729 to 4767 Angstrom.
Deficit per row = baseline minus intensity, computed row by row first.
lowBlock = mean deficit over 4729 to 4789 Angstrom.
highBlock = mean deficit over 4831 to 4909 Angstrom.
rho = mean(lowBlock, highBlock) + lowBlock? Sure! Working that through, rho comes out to -0.21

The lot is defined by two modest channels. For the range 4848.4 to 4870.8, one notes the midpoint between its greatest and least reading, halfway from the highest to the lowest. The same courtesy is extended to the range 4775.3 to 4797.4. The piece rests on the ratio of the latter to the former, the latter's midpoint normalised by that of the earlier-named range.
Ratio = 0.99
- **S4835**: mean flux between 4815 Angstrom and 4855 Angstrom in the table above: 12.6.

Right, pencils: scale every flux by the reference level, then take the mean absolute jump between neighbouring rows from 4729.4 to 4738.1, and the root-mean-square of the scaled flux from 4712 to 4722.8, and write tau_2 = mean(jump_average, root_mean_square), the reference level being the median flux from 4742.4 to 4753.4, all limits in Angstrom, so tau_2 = 0.530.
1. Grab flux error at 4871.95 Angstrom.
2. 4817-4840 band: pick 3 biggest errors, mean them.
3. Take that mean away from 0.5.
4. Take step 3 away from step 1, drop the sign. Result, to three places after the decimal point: 0.200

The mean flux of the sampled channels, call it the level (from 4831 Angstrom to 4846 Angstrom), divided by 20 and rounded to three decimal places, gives 0.633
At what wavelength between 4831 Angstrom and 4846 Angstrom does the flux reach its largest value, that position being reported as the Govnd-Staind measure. 4831.73 Angstrom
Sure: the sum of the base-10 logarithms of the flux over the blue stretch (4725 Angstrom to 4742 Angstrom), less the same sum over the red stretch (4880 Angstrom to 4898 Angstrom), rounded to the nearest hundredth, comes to -0.07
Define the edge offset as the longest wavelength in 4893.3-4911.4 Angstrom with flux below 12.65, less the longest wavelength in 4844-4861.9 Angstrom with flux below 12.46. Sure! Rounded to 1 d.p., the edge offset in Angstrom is 49.5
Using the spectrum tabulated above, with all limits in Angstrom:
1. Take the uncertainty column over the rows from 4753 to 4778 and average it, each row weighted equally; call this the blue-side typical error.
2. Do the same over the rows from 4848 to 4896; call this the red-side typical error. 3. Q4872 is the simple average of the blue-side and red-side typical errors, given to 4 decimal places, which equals 0.1486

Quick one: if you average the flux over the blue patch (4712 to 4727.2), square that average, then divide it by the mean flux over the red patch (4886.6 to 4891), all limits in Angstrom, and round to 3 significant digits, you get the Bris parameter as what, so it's 12.8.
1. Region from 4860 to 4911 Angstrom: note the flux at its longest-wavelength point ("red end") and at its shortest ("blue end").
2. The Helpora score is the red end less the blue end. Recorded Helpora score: 0.51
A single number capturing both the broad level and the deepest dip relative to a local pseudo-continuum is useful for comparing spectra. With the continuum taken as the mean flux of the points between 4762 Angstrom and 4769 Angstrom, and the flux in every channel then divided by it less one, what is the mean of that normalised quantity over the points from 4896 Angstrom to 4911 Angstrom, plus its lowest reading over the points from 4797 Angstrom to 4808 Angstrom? -0.046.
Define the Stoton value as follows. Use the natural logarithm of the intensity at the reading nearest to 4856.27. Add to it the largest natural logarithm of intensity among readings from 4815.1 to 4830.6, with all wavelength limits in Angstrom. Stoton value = 5.06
